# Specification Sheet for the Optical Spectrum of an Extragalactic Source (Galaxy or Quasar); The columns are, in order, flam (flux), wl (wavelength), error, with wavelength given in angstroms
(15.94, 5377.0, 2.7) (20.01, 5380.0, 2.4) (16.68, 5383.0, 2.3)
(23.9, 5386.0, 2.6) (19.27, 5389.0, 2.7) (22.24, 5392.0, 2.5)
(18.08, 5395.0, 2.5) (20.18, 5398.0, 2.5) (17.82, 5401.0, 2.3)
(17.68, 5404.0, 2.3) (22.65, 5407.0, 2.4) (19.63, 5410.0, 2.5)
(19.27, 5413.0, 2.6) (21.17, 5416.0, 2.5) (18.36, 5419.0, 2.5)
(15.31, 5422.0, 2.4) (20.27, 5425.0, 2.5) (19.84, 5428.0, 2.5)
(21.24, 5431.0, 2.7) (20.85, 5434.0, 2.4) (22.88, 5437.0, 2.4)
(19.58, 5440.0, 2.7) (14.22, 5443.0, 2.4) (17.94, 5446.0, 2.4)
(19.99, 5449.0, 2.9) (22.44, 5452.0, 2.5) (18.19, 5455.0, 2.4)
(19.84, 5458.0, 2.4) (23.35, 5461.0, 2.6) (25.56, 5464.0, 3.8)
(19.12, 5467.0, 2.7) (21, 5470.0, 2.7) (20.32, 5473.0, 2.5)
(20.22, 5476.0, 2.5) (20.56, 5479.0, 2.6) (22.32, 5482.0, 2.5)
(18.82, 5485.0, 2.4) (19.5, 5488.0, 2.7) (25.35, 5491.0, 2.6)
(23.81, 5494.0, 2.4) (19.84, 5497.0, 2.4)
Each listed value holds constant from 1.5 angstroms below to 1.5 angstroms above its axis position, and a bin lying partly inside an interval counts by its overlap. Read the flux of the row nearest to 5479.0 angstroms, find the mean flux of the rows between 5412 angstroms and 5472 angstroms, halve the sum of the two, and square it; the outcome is 412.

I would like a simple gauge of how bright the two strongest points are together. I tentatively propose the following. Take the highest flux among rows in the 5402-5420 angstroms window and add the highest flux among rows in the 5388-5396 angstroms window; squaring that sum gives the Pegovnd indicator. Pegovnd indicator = 2015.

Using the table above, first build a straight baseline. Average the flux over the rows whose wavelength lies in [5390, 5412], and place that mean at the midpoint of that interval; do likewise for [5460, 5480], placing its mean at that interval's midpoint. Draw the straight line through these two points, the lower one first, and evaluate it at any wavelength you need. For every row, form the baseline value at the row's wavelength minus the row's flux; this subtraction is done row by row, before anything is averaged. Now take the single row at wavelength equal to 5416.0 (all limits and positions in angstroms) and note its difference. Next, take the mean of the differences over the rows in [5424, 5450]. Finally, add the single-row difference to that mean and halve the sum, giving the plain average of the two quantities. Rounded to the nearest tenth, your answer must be 0.0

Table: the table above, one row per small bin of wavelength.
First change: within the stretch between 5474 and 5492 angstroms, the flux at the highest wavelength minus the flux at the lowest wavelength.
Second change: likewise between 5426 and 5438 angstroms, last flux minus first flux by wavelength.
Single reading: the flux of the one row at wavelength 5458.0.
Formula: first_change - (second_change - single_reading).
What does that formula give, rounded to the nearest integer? 22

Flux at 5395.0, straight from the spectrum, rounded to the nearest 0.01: 18.08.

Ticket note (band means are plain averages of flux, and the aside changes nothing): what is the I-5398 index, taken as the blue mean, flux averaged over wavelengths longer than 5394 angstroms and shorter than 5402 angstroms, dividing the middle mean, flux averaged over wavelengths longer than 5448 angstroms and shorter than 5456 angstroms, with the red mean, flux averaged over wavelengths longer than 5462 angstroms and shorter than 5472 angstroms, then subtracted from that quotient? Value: -20.8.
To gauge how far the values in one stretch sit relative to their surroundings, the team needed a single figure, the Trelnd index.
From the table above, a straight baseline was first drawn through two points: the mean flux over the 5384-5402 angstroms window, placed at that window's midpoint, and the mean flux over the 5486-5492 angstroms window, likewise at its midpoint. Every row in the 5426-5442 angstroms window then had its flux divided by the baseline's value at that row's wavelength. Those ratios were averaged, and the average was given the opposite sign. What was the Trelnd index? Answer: -0.99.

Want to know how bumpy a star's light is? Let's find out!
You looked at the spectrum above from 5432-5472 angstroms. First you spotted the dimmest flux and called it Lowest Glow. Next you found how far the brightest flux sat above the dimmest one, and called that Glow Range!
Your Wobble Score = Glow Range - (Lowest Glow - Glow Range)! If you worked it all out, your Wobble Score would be 8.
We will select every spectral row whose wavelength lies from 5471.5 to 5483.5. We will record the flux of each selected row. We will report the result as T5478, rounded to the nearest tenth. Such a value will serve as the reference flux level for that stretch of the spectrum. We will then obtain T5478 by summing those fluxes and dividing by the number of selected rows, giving 20.9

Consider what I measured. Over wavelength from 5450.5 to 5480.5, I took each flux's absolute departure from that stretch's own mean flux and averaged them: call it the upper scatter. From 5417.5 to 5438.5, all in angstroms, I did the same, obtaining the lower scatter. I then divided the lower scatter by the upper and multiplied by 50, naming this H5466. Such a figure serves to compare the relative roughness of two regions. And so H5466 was 52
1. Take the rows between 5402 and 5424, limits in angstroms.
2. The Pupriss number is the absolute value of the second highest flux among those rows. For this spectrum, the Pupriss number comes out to 21.2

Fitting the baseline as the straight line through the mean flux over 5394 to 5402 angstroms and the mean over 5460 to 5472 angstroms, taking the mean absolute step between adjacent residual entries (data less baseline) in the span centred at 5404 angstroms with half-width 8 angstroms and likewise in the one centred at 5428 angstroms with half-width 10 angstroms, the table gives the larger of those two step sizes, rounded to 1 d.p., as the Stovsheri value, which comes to 2.7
